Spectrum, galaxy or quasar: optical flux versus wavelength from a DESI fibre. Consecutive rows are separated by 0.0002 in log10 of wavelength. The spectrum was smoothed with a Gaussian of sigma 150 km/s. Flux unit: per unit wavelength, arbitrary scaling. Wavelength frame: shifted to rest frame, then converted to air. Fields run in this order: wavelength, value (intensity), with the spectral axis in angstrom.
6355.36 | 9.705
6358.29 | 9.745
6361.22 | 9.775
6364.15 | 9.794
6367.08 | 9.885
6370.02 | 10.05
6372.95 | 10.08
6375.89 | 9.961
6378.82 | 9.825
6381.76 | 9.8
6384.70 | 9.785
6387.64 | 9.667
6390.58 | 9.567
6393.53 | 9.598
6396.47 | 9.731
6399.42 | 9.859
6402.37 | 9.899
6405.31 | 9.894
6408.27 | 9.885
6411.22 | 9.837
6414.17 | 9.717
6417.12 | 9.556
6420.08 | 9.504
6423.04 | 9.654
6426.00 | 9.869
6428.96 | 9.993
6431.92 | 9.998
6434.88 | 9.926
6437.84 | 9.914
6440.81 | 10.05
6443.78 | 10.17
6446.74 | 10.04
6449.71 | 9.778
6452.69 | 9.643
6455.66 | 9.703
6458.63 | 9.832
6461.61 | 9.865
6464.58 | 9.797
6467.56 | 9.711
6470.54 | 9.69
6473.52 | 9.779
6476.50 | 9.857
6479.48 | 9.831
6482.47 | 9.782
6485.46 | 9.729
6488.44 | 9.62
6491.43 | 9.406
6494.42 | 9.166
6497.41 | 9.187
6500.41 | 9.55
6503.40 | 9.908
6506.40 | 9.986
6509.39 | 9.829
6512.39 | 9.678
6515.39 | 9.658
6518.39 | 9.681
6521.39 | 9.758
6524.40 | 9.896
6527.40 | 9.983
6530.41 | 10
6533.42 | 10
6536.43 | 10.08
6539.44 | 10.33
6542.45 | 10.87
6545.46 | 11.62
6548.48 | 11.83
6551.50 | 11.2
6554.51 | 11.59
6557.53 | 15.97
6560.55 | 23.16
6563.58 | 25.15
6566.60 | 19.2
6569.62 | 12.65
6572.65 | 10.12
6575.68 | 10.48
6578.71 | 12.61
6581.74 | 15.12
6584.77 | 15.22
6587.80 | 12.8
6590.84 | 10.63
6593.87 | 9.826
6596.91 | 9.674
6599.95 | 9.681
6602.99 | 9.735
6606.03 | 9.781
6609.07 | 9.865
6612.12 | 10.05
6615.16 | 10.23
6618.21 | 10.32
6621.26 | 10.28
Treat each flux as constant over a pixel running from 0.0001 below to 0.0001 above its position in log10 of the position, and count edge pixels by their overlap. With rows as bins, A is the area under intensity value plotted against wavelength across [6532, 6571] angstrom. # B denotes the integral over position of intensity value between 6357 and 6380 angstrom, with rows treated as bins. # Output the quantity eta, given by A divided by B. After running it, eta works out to 2.4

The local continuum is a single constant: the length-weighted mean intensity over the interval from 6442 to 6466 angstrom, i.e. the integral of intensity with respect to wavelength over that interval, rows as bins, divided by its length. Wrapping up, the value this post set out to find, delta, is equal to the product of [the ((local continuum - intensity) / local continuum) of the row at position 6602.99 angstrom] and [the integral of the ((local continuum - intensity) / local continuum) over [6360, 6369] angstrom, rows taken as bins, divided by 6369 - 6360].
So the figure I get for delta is 0.0000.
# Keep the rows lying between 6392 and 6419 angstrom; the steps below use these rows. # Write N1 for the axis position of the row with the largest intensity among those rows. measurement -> 6402.37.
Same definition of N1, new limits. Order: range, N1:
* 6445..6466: 6446.74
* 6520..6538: 6536.43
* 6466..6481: 6476.50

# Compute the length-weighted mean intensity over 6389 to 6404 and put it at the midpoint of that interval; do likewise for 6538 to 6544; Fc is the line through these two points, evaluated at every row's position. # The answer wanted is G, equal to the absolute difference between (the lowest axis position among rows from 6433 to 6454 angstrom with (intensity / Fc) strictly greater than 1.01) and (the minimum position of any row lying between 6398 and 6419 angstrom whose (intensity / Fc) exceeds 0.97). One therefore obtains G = 44.4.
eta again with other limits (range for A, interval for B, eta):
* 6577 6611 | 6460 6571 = 0.3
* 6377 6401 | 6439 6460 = 1.1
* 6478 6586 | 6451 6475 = 5.4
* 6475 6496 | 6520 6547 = 0.7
